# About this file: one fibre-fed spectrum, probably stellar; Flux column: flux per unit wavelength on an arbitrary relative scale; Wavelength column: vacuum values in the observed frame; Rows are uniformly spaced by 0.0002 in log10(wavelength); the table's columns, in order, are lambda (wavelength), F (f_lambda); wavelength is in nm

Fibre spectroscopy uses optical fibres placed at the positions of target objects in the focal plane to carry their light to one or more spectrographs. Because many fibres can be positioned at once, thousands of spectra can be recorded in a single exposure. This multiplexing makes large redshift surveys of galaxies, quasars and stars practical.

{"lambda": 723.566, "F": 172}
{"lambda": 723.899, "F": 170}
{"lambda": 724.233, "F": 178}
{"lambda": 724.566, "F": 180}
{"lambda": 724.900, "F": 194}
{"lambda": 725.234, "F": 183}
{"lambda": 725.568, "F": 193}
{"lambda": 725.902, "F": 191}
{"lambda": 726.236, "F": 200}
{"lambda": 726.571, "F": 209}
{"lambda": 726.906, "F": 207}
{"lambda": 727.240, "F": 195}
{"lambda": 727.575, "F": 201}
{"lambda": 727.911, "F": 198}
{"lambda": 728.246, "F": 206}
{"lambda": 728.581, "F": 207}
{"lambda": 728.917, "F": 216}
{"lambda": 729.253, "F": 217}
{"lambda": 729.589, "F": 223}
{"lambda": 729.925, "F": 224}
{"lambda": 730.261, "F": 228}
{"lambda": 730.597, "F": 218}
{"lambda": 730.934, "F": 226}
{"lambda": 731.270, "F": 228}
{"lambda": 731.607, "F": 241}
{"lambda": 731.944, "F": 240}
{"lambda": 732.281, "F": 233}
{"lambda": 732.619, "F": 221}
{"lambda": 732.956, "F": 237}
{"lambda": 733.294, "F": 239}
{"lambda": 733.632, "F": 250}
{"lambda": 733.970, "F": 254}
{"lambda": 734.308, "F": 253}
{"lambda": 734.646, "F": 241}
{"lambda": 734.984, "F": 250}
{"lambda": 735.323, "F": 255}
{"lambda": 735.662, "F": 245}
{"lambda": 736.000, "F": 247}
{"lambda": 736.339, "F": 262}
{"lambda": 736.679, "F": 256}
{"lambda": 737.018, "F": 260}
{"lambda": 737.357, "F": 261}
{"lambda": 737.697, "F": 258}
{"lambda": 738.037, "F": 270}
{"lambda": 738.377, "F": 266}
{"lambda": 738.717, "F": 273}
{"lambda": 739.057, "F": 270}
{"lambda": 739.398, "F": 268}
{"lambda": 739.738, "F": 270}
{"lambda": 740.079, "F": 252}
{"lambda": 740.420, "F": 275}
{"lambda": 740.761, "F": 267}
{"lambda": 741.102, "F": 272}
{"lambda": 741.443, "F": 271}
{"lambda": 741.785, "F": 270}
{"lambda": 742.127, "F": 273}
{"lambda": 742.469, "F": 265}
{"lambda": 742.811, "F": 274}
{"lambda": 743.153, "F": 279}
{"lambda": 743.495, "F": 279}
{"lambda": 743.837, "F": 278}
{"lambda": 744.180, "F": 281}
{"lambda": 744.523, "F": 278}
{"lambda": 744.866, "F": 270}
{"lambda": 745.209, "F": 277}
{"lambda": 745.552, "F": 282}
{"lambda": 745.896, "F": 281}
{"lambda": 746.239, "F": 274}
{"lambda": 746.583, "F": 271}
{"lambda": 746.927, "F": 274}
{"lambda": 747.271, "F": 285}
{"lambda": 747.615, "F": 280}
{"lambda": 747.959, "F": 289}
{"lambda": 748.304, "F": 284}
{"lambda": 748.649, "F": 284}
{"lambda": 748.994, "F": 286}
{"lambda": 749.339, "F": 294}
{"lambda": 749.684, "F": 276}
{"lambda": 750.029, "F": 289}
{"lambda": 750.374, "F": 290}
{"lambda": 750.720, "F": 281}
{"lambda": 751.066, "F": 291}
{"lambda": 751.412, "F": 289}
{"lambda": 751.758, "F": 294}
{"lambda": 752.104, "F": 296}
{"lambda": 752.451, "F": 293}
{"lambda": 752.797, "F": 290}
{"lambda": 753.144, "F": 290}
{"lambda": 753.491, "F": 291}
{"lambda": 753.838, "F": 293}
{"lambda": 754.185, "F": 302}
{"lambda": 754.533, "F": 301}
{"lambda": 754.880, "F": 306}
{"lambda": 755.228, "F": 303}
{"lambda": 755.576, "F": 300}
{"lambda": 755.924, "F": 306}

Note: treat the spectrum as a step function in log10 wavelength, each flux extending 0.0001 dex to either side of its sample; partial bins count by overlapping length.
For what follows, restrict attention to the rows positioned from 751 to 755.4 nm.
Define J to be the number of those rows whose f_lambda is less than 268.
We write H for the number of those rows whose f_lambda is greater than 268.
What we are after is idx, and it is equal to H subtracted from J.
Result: -13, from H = 13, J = 0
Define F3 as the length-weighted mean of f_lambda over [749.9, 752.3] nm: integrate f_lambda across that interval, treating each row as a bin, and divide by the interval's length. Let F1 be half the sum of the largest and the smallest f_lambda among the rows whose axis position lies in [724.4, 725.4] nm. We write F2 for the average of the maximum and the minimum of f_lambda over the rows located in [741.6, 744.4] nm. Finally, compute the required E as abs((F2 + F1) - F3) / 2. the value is 85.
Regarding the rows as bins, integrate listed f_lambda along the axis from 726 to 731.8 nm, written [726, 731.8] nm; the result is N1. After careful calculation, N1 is 1242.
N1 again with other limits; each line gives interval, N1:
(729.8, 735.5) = 1355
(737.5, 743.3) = 1560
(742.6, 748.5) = 1643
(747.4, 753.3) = 1699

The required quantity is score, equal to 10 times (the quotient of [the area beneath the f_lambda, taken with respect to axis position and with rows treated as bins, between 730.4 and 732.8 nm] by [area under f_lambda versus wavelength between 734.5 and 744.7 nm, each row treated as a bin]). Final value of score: 2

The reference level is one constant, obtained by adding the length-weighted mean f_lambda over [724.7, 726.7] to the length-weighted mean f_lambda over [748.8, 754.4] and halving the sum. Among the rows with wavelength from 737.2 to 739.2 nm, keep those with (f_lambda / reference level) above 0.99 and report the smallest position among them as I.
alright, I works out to 737.357 nm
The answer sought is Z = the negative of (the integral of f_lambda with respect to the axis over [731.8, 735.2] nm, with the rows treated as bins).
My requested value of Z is -823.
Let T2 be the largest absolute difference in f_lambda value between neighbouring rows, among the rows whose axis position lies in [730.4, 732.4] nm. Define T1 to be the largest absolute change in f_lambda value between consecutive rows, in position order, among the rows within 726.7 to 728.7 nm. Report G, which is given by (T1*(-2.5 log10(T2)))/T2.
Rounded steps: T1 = 12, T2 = 13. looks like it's -2.57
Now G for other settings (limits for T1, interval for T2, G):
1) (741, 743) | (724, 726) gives -1.84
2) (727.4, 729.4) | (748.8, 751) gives -1.57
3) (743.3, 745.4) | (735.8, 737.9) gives -1.57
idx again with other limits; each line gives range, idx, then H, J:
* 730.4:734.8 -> 13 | 0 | 13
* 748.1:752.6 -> -13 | 13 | 0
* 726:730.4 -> 13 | 0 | 13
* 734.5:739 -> 9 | 2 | 11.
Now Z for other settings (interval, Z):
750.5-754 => -1018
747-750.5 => -999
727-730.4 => -718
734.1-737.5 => -860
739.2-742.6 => -912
